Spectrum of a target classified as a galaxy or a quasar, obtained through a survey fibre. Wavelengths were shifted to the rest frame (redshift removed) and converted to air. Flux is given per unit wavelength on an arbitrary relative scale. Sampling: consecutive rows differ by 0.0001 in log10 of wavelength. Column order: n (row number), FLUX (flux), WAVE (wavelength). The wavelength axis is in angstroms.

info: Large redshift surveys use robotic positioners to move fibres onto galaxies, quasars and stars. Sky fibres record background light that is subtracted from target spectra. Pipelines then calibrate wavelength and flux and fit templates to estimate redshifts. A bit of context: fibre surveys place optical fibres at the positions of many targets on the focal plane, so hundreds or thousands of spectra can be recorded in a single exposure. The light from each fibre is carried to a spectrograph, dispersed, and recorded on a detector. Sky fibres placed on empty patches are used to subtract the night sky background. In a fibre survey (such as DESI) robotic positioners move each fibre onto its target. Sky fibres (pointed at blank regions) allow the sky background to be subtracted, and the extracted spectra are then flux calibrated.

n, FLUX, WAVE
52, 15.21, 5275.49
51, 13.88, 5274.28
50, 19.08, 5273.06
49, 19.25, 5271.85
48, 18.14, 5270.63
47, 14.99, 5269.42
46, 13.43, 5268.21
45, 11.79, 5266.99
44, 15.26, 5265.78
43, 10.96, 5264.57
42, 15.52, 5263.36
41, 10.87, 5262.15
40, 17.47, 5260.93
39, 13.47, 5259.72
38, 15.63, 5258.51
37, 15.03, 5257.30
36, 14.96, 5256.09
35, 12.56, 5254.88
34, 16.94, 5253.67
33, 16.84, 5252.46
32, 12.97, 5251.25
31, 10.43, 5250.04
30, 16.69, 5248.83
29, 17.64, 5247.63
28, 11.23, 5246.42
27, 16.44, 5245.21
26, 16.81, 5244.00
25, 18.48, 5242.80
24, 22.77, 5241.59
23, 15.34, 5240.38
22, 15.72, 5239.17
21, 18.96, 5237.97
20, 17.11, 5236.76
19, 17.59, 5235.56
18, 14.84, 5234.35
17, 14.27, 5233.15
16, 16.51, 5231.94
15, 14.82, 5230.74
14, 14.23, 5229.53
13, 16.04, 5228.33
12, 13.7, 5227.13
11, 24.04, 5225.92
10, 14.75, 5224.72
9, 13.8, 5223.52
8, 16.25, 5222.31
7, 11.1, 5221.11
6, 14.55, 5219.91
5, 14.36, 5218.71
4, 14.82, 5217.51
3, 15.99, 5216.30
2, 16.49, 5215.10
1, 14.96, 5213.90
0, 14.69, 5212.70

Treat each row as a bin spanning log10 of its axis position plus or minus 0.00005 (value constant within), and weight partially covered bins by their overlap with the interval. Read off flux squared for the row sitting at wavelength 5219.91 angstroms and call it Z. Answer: 212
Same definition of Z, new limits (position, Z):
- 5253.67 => 287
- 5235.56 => 309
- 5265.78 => 233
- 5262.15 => 118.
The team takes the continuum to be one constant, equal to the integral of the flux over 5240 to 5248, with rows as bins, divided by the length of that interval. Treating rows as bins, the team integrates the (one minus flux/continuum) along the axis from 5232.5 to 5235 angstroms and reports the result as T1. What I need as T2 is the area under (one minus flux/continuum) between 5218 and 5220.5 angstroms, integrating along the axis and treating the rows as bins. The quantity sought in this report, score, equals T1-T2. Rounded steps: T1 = 0.3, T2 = 0.37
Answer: -0.03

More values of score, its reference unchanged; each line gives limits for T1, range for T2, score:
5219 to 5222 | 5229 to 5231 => 0.36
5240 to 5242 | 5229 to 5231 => -0.54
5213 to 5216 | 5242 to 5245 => 0.38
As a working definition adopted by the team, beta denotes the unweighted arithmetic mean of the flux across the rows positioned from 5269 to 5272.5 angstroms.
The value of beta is 17.5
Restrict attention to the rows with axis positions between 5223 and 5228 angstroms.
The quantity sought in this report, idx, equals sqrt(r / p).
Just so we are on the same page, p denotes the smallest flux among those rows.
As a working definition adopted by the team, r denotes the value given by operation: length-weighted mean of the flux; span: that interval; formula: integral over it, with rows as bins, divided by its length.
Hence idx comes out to 1.10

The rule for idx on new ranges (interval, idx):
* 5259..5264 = 1.15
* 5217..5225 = 1.13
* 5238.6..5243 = 1.08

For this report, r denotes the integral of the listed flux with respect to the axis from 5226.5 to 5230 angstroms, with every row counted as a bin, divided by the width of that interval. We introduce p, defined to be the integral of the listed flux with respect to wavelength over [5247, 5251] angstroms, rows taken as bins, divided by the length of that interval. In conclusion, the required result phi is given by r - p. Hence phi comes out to 0.0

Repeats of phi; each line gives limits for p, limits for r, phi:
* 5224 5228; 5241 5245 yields 1.8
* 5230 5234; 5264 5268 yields -2.4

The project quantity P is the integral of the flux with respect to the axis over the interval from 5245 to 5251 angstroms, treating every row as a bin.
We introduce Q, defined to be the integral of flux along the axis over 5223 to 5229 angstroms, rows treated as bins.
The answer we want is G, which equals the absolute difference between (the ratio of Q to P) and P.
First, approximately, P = 86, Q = 99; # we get 84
